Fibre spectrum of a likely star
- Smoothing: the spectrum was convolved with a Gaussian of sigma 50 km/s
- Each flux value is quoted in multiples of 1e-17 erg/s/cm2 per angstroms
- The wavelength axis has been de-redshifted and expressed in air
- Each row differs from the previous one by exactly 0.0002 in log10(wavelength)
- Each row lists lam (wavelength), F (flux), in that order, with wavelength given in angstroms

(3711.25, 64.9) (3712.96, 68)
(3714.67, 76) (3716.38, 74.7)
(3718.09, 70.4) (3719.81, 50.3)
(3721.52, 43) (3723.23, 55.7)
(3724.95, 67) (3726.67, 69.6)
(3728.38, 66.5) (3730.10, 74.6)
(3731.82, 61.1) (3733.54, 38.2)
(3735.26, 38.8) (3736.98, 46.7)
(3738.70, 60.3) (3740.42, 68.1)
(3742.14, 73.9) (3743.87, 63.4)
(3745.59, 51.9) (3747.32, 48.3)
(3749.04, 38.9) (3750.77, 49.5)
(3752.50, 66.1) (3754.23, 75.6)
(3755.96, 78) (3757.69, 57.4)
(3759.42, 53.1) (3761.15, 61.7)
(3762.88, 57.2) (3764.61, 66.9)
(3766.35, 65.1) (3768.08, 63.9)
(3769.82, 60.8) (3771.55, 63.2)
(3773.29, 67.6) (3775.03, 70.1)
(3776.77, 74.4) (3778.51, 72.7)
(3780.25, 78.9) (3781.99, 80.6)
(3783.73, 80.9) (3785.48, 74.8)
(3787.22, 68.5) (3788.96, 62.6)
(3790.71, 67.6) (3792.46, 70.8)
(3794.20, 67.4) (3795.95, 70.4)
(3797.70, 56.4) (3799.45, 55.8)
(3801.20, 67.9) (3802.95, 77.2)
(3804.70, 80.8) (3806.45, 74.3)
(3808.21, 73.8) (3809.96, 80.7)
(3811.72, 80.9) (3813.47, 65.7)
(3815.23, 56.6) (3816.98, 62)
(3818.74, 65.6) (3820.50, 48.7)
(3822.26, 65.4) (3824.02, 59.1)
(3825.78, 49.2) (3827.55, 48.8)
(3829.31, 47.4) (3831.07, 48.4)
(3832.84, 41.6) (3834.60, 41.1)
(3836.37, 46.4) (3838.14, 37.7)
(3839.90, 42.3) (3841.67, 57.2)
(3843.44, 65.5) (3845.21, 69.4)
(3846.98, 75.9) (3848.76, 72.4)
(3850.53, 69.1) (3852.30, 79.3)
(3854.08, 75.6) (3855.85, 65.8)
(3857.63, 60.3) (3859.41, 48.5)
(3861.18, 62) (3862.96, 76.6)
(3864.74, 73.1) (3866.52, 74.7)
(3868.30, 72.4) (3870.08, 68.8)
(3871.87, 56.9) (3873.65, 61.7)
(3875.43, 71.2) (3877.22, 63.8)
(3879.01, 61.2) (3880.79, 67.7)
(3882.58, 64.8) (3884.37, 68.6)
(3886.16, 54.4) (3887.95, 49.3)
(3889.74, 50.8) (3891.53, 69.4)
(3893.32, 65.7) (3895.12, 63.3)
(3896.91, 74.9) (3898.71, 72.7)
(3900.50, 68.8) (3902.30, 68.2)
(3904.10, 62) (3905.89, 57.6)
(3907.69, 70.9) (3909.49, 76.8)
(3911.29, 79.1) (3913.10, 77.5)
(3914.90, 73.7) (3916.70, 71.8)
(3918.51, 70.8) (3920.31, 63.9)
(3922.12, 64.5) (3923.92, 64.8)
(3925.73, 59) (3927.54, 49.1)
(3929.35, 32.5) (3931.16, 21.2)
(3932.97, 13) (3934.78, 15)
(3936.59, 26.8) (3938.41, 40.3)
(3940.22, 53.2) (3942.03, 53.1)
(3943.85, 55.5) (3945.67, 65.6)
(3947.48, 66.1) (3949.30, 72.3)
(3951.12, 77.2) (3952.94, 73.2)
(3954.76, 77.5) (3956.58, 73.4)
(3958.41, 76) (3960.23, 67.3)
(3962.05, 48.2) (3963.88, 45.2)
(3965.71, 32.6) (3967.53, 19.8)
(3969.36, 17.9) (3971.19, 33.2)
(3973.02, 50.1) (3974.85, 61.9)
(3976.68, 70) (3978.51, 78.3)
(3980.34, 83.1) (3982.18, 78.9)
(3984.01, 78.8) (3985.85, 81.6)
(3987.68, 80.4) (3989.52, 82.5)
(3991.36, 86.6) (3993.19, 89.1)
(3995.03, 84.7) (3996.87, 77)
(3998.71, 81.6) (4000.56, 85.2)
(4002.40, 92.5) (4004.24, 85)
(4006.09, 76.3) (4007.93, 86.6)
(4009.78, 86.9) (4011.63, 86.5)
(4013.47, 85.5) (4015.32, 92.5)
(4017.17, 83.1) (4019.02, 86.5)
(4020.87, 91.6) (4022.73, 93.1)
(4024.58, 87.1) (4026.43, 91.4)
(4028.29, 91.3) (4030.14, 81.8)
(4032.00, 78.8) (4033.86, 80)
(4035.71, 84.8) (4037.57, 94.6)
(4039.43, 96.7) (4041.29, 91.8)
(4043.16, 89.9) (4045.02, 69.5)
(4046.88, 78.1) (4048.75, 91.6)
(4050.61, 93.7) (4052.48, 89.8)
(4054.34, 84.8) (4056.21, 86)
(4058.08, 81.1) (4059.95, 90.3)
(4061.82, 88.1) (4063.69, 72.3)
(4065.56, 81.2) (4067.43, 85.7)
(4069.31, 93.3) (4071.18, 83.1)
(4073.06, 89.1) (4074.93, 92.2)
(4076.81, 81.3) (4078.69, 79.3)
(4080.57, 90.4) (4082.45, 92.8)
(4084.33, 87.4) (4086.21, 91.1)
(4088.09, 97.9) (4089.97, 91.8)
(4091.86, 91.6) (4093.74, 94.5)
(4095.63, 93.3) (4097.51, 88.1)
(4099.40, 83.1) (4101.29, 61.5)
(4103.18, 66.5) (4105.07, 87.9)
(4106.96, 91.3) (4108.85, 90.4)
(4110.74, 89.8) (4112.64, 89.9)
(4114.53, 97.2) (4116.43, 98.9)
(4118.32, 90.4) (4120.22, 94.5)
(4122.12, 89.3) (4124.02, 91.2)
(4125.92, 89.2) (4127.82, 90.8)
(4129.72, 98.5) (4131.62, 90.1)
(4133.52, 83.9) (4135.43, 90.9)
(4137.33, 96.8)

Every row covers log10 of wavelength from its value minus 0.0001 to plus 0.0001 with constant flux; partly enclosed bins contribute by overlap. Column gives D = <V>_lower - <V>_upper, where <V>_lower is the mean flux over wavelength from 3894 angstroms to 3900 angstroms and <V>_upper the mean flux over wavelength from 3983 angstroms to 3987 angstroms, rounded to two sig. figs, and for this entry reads -10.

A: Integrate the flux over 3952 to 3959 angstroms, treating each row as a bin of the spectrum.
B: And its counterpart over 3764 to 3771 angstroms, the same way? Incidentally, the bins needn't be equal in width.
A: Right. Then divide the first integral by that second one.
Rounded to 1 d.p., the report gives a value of 1.2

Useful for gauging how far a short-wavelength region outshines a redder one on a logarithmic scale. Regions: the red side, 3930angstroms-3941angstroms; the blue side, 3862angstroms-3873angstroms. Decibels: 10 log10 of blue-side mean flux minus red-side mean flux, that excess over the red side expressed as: 16.2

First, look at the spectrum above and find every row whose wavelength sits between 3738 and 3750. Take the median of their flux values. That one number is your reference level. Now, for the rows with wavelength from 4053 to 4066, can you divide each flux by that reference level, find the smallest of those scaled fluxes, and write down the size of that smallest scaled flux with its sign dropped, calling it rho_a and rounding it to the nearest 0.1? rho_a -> 1.2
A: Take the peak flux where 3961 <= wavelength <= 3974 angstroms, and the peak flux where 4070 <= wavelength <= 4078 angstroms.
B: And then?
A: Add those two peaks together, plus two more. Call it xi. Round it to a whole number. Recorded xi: 144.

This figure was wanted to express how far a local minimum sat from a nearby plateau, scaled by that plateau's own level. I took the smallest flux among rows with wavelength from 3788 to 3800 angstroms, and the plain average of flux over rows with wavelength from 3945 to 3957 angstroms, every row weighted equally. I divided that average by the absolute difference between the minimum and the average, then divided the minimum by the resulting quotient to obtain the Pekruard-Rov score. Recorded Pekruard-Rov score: 13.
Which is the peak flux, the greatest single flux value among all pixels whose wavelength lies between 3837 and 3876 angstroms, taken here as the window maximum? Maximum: 79.3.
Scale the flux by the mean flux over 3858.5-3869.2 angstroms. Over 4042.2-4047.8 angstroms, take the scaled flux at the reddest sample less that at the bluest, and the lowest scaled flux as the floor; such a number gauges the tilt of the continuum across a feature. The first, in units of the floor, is -0.17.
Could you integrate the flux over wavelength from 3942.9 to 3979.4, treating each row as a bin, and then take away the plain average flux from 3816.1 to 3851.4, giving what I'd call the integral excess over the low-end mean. 2062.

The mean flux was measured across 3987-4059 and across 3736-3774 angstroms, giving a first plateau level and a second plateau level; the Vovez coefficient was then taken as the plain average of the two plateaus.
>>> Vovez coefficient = 73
